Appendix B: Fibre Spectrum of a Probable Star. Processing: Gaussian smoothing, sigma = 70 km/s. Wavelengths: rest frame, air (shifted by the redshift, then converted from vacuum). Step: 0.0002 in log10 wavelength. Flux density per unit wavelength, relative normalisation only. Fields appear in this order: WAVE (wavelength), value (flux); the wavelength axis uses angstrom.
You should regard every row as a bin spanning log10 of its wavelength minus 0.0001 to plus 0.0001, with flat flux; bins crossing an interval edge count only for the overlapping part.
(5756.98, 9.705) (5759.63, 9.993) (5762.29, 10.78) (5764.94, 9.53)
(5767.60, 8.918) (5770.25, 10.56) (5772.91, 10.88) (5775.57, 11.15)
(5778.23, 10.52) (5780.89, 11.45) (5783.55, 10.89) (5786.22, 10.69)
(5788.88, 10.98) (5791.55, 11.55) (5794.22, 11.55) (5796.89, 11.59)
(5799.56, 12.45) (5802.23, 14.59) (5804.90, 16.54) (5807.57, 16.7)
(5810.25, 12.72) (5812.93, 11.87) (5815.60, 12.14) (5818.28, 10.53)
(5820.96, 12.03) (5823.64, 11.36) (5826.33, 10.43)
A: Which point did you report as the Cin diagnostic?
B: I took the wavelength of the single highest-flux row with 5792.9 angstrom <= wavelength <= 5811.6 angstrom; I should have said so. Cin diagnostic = 5807.57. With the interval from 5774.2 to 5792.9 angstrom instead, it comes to 5791.55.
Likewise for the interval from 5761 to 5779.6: 5775.57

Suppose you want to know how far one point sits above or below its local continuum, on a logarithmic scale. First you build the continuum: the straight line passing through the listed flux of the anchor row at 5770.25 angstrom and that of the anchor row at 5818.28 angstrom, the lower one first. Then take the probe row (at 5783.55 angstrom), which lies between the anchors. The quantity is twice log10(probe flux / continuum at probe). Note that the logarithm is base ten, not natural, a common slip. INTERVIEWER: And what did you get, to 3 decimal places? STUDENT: 0.027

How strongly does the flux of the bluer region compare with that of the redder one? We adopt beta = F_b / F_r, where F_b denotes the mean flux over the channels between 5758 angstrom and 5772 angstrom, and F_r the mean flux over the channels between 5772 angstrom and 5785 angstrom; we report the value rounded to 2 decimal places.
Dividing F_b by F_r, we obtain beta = 0.91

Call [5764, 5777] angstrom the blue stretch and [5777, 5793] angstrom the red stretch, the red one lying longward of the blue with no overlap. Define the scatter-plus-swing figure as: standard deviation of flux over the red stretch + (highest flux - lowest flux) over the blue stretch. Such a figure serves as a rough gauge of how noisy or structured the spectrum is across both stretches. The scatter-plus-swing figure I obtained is 2.6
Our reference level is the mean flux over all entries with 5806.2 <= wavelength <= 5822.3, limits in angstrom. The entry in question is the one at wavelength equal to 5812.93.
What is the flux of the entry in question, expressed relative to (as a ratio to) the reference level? 0.94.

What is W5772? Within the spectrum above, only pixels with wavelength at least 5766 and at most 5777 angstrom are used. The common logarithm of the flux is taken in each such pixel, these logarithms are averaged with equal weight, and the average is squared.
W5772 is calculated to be 1.03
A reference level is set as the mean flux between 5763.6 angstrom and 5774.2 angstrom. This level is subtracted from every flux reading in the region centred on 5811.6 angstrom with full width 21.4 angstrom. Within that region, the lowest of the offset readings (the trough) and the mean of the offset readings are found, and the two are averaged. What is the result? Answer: 2.0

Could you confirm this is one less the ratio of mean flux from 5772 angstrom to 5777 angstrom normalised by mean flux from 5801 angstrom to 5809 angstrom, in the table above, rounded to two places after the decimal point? 0.31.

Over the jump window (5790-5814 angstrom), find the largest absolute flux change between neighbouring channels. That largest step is 4.0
